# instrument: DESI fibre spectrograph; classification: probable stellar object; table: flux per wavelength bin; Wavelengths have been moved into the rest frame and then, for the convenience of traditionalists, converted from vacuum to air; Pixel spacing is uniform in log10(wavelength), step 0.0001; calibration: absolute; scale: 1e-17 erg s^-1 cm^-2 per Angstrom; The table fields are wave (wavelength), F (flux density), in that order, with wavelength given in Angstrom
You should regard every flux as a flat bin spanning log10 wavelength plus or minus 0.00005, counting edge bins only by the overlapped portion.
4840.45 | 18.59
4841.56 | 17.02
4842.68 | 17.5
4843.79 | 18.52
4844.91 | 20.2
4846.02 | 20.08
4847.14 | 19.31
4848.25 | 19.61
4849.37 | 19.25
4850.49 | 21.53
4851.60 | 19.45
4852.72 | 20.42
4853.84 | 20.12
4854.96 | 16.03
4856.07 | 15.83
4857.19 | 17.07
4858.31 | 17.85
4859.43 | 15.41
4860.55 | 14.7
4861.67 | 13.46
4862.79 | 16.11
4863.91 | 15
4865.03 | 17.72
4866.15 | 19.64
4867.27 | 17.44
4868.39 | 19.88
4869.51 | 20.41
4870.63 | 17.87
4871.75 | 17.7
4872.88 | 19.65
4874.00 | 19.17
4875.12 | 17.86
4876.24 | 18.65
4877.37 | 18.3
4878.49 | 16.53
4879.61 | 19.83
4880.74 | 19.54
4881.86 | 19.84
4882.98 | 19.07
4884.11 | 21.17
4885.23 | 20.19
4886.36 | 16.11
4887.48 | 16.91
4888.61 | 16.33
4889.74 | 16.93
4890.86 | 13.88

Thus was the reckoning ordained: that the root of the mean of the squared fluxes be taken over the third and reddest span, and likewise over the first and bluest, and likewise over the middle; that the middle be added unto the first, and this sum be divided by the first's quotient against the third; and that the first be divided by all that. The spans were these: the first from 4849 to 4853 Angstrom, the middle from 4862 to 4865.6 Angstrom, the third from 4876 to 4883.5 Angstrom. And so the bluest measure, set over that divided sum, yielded 0.592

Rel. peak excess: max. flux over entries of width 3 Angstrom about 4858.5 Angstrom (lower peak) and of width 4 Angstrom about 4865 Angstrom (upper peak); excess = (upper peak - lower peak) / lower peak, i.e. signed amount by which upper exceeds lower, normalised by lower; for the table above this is 0.10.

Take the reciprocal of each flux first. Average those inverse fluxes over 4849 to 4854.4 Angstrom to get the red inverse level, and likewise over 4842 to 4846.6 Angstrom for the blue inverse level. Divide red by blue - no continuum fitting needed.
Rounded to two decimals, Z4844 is 0.94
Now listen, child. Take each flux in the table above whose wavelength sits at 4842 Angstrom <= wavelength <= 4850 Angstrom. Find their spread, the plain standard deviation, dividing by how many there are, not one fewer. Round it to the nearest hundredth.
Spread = 0.87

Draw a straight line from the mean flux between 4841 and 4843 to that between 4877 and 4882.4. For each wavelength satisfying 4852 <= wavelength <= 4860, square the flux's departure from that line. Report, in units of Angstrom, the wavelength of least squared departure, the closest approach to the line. 4858.31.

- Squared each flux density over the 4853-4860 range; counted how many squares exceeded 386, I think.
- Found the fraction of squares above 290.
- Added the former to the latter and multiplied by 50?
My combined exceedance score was 75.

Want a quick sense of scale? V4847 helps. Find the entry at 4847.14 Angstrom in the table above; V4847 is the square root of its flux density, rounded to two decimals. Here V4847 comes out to 4.39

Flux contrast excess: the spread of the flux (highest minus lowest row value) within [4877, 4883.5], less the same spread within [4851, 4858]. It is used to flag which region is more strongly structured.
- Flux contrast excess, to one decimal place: -1.3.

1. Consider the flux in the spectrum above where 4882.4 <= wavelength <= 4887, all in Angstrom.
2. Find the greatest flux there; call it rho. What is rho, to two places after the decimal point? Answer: 21.17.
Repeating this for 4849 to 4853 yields 21.53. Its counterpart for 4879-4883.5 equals 19.84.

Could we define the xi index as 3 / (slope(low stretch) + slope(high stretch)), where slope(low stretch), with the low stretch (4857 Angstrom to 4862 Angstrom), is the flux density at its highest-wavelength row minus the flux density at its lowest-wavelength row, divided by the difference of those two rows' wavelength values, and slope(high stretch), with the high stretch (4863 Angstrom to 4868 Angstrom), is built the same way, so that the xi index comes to -38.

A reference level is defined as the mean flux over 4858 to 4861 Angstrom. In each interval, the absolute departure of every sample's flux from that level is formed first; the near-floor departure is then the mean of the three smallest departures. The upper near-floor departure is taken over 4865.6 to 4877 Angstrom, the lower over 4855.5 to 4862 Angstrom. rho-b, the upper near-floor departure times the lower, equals 1.0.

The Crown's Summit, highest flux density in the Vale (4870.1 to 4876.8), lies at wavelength 4872.88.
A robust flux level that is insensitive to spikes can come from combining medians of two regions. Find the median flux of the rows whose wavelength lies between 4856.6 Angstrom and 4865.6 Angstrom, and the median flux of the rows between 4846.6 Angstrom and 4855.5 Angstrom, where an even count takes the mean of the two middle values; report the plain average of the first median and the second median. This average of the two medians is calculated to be 17.6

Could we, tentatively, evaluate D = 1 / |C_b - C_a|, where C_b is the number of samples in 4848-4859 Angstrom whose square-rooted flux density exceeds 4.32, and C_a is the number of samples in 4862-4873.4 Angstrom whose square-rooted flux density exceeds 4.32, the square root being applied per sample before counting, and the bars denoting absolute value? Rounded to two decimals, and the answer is 0.50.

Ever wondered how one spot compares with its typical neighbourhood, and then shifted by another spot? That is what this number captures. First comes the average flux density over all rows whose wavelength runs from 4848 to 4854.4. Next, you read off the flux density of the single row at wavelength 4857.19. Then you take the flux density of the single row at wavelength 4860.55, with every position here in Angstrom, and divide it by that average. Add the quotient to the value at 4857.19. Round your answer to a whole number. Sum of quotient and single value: 18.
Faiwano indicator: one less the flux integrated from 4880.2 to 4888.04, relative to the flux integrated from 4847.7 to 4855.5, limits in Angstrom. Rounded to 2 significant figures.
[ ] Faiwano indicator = 0.020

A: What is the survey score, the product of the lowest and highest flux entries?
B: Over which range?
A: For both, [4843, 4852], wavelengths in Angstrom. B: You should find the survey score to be 399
